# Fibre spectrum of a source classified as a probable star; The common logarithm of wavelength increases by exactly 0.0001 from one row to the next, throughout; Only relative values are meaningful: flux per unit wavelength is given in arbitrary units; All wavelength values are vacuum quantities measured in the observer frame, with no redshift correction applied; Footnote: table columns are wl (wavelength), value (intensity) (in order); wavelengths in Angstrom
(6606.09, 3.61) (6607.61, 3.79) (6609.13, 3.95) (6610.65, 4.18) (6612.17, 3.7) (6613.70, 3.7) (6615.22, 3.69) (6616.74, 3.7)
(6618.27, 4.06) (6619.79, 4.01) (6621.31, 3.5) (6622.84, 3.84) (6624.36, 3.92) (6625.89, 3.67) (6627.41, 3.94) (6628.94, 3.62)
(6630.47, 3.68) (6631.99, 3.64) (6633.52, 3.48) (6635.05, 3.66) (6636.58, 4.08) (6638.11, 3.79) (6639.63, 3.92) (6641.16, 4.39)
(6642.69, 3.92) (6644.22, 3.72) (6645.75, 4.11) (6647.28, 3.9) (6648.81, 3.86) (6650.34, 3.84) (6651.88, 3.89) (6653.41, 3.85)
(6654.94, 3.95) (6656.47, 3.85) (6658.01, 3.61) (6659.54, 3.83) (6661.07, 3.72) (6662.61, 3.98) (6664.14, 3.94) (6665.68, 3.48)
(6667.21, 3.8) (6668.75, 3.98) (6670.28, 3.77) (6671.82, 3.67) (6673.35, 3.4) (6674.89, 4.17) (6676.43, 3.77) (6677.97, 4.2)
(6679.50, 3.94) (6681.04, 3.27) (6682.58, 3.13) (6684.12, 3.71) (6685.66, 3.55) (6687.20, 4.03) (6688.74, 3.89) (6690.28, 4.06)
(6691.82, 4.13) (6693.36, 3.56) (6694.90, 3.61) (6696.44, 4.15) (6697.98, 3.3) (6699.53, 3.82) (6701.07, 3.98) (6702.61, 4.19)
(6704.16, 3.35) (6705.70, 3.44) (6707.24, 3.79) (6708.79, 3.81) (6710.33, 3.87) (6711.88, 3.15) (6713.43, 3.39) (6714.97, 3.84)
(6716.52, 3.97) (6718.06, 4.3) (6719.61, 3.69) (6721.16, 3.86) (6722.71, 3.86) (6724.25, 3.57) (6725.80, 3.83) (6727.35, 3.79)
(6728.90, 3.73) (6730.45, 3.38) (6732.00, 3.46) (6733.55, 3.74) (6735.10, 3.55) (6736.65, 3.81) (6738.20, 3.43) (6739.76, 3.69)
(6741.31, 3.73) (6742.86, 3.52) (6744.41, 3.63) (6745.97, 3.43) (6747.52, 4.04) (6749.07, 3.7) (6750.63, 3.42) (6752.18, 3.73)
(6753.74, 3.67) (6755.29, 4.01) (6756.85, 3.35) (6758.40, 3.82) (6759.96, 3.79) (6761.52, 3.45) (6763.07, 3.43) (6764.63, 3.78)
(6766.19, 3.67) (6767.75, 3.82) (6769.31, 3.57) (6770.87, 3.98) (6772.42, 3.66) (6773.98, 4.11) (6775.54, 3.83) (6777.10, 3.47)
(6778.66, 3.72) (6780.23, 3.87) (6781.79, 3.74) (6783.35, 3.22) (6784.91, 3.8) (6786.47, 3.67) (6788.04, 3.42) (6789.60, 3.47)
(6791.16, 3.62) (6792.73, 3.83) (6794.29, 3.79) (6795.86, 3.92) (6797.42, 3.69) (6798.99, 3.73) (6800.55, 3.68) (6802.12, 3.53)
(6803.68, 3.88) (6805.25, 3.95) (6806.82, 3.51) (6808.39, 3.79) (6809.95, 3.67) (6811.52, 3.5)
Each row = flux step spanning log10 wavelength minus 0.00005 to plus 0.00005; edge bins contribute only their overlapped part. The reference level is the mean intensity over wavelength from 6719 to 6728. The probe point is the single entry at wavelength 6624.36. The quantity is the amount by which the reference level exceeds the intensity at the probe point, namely -0.15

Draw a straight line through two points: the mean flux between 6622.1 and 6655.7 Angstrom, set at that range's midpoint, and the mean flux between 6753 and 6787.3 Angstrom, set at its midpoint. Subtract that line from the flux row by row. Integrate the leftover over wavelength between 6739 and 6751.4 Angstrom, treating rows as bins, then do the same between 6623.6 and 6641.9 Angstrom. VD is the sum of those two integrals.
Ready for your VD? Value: -1.8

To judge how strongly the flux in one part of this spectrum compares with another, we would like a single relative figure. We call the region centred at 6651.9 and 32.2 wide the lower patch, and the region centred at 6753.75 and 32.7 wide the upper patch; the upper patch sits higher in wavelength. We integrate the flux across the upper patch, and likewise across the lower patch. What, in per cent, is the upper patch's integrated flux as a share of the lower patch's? 96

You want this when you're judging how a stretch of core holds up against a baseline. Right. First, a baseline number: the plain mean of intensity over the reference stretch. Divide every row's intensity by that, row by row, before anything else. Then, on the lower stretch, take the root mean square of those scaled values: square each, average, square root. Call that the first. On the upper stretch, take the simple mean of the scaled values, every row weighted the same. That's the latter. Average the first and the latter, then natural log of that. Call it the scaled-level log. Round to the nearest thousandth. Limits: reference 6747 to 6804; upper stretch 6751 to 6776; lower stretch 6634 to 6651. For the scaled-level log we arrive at 0.035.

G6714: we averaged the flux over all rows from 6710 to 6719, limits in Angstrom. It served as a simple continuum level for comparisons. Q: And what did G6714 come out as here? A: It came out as 3.75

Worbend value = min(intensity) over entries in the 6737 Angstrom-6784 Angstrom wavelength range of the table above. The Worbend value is 3.22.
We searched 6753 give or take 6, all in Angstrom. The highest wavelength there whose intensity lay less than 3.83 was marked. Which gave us 6758.40 Angstrom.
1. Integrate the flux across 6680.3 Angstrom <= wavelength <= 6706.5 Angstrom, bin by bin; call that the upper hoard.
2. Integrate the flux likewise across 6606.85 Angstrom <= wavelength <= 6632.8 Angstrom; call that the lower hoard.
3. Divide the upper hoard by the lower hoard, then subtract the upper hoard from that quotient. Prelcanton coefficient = -96.4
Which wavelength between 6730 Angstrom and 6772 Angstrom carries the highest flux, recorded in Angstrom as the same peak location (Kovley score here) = 6747.52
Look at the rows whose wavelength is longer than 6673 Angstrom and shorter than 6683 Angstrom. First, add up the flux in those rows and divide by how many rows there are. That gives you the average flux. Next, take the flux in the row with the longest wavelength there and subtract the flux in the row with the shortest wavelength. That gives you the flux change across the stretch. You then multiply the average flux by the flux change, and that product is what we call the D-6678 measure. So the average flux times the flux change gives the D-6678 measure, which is -1.0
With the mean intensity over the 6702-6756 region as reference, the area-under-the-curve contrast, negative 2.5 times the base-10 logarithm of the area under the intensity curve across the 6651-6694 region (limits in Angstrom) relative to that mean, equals -4.1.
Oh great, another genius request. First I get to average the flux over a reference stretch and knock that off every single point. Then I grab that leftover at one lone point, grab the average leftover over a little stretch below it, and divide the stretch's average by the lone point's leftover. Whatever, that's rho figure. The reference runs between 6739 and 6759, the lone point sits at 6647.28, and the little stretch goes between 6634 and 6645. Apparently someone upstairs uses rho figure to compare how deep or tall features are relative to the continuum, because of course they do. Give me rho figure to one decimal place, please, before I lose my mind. 1.1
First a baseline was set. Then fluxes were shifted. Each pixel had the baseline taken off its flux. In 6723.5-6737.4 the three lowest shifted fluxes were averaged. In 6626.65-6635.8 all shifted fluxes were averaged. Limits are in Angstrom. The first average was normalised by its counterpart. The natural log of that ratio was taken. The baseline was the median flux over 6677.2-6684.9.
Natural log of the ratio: 1.8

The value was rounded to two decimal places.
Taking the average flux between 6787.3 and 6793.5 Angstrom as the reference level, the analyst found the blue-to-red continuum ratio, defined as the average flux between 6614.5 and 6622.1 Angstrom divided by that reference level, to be 1.06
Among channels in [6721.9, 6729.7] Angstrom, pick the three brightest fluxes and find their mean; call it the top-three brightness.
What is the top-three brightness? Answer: 3.8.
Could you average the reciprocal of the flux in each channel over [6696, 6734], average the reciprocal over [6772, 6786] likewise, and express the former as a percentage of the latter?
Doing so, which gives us 100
